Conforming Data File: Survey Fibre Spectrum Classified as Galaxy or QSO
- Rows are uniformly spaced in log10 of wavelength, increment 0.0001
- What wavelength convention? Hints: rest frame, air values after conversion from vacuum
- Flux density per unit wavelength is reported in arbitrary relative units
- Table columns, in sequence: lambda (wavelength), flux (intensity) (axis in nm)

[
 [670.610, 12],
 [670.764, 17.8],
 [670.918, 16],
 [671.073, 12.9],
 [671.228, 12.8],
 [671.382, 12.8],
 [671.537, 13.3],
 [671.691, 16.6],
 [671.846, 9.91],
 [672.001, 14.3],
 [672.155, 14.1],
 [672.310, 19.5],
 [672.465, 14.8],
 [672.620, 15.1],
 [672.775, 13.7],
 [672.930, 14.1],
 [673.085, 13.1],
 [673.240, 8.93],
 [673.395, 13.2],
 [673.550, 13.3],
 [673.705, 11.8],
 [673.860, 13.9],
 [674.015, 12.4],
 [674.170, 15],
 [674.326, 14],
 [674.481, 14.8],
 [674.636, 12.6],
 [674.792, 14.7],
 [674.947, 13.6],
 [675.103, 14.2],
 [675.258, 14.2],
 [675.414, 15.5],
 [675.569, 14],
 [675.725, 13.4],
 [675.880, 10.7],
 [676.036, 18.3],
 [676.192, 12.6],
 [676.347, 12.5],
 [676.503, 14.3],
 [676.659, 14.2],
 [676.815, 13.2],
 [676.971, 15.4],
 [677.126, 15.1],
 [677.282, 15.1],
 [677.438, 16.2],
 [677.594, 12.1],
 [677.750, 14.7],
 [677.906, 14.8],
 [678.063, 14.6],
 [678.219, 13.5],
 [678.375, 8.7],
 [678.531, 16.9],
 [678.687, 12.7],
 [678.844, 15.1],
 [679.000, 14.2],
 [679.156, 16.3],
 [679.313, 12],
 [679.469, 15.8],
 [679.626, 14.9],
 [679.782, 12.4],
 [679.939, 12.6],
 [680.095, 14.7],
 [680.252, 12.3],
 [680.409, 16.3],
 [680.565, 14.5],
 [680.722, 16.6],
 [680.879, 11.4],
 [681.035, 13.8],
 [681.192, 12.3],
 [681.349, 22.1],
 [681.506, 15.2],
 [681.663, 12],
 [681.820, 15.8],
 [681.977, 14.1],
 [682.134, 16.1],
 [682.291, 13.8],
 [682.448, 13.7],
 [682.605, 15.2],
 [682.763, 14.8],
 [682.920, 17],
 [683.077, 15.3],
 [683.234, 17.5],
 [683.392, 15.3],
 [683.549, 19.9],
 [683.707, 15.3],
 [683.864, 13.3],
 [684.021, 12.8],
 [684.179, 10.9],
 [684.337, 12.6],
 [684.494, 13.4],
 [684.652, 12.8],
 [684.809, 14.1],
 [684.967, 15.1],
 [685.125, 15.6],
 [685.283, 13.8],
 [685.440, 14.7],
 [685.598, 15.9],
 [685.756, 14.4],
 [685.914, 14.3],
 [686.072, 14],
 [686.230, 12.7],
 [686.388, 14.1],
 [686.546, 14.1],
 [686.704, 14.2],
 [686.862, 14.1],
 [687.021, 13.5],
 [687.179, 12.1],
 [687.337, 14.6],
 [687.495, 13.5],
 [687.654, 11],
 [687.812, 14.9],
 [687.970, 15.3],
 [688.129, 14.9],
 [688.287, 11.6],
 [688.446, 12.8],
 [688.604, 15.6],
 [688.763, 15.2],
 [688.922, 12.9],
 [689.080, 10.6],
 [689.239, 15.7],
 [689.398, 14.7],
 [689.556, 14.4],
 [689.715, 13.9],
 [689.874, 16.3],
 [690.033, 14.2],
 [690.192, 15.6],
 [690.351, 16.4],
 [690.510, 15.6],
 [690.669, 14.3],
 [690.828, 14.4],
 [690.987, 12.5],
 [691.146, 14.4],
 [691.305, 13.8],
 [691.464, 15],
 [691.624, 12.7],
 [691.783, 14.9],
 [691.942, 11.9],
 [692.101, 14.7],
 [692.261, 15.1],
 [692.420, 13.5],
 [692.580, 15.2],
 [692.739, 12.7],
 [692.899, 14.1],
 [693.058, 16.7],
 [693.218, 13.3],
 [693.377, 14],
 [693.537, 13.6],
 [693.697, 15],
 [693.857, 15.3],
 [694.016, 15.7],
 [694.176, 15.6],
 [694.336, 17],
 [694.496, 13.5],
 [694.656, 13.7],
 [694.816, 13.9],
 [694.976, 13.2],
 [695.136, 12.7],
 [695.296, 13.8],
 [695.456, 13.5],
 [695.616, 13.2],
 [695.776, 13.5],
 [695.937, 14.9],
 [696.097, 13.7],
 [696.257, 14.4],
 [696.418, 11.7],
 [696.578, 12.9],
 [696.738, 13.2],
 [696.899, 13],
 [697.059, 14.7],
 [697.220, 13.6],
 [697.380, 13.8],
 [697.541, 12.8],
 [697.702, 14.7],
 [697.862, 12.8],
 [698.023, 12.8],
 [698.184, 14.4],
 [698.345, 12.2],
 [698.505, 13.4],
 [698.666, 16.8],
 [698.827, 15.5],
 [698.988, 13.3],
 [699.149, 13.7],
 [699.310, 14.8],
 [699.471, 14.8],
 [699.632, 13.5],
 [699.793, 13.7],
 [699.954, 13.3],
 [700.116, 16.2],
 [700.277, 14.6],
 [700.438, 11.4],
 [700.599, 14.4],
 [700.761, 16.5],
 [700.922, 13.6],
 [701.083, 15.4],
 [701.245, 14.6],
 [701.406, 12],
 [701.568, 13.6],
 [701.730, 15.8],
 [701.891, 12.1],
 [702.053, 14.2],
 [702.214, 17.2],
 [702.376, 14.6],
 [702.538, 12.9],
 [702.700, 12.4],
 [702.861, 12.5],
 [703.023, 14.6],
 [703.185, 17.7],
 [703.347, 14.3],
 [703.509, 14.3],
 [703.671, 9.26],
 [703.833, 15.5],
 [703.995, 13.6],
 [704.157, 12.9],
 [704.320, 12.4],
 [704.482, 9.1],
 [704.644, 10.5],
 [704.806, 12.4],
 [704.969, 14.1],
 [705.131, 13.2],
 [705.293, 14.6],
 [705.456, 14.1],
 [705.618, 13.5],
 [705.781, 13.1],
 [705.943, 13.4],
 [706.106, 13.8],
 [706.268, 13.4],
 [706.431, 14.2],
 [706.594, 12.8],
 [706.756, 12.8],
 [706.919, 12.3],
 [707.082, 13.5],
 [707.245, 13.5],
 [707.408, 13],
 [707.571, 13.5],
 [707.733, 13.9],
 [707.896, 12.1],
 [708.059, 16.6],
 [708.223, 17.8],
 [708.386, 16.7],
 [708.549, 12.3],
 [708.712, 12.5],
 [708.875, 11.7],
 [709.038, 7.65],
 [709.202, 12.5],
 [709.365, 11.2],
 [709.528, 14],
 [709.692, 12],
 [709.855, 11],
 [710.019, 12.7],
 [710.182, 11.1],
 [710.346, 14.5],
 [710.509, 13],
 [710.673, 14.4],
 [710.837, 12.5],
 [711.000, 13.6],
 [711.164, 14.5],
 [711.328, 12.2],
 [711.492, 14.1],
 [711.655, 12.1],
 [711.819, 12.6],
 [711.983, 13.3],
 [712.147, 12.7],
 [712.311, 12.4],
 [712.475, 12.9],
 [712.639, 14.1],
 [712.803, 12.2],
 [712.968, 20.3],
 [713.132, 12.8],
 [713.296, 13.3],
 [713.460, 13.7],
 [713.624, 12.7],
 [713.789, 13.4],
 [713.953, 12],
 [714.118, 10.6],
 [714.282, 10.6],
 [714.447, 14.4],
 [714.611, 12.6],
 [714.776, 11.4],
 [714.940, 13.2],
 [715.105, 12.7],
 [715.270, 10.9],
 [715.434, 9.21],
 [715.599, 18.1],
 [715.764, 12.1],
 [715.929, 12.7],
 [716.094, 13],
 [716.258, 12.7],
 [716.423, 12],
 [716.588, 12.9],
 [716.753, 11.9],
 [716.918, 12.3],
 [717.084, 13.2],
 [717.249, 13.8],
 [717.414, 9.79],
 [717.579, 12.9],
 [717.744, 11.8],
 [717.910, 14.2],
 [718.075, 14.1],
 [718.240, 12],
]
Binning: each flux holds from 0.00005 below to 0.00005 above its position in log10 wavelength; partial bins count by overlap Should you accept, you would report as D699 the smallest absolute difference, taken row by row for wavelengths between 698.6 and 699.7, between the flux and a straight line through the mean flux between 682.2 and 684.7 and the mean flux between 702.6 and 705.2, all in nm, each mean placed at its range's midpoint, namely 0.12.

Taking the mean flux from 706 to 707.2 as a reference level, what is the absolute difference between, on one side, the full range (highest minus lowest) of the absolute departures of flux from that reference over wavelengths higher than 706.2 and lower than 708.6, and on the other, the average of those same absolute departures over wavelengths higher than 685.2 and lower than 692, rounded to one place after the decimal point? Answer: 3.0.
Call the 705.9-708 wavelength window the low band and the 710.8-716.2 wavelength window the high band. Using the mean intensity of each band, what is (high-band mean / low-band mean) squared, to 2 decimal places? 0.96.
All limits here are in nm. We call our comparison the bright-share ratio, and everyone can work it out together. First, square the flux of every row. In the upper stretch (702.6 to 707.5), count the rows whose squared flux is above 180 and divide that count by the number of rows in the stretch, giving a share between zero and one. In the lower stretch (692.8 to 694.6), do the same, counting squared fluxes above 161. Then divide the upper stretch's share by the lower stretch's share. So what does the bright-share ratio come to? 0.47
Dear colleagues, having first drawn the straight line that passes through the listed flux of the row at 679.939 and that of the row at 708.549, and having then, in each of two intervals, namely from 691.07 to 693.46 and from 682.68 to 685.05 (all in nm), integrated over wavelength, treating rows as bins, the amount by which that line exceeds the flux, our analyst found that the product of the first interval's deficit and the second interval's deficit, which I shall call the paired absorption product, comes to 20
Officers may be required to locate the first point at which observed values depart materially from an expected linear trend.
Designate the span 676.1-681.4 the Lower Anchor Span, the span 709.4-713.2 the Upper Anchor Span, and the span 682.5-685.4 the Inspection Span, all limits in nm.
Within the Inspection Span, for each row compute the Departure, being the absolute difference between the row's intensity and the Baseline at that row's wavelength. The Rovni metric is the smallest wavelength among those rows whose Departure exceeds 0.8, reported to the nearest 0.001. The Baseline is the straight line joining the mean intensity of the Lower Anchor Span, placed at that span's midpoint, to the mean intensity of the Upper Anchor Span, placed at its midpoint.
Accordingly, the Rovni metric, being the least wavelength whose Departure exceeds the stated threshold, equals 682.605 nm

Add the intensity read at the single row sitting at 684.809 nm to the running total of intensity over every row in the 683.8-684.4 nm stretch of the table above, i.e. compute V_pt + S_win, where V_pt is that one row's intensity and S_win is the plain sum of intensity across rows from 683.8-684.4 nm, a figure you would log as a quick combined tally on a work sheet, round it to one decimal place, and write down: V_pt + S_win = 63.7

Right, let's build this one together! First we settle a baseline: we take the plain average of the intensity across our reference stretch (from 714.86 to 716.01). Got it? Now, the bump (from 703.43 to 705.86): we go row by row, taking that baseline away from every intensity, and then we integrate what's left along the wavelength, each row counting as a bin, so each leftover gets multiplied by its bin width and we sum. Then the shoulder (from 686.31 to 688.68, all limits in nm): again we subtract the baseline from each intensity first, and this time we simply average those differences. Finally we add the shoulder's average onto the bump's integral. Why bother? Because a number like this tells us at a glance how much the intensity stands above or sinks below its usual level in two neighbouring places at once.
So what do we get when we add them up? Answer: 1.4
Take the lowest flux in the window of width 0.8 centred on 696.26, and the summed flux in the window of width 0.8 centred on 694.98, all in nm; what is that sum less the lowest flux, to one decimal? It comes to 55.6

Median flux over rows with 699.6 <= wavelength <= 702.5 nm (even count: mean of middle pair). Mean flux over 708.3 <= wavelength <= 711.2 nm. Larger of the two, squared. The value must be 204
